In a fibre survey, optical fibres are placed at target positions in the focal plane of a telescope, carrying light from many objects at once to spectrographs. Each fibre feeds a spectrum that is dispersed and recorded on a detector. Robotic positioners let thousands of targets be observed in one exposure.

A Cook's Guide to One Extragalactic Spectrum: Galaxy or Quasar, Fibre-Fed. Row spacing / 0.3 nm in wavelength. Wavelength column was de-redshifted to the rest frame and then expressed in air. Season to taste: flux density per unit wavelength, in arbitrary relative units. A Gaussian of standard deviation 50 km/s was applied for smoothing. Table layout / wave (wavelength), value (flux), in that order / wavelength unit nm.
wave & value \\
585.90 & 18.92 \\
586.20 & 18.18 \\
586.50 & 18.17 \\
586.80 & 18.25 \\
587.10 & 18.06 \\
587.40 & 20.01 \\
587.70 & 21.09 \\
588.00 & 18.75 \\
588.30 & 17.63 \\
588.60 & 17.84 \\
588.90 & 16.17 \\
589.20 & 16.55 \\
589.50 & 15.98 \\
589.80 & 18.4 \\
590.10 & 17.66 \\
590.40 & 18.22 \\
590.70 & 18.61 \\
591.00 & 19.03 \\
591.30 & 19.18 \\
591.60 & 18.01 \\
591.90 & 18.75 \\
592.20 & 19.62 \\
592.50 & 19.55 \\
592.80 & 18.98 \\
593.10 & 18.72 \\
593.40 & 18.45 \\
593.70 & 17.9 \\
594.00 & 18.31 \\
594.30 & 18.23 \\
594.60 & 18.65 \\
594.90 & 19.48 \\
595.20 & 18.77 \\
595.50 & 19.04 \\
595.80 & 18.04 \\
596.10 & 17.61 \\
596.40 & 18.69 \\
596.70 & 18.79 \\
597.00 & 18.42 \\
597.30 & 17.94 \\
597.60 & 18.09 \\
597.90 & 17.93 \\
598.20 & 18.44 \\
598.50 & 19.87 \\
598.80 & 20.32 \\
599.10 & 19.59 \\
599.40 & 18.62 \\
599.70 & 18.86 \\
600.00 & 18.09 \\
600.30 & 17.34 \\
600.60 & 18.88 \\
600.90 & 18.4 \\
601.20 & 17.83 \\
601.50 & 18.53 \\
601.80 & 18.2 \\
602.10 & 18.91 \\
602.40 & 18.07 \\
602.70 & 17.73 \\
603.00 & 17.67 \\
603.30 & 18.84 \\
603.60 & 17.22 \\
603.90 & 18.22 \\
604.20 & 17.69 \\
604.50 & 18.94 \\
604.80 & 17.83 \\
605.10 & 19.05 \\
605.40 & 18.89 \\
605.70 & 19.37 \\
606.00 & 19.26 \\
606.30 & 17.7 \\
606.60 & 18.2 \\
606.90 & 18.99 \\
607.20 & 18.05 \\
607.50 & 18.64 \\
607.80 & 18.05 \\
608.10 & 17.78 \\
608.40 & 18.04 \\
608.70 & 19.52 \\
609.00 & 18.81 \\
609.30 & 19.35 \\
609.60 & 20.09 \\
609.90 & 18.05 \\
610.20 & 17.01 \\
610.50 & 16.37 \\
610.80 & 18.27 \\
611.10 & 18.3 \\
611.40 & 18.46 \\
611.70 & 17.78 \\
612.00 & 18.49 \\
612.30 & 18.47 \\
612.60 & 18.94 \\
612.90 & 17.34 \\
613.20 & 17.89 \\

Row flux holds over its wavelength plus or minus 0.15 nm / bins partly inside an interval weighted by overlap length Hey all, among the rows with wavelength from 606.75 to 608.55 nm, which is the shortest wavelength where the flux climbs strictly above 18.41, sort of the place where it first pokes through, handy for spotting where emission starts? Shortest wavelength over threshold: 606.90 nm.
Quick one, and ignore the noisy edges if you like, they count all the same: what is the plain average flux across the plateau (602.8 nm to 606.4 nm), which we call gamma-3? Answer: 18.4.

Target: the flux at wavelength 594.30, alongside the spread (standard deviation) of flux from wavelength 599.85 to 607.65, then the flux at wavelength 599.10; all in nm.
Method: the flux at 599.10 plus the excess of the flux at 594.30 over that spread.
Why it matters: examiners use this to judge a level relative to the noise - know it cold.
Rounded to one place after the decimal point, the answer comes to 37.2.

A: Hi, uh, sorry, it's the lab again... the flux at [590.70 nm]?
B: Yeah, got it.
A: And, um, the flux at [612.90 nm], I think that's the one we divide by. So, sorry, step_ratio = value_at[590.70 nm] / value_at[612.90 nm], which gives 1.07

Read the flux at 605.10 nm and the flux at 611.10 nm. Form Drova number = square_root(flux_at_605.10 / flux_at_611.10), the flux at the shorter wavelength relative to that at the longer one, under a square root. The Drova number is 1.02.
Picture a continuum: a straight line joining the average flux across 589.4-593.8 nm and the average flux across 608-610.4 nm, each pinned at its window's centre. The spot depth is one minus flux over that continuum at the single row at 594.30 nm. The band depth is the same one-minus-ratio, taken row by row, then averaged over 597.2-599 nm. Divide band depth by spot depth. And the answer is -1.0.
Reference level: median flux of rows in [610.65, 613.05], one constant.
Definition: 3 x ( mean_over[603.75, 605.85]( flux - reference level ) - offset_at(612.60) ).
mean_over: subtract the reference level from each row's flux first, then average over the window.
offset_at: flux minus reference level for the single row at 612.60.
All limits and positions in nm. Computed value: -1.1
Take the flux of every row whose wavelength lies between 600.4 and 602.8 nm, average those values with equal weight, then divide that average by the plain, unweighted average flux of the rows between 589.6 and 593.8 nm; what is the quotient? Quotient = 0.98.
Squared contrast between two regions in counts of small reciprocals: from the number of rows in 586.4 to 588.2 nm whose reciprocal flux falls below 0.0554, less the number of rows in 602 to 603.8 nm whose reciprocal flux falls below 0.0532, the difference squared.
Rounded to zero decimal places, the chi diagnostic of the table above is 16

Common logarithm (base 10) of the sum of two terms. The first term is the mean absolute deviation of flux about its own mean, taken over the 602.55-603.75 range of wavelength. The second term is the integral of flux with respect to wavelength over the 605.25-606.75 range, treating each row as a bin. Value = 1.46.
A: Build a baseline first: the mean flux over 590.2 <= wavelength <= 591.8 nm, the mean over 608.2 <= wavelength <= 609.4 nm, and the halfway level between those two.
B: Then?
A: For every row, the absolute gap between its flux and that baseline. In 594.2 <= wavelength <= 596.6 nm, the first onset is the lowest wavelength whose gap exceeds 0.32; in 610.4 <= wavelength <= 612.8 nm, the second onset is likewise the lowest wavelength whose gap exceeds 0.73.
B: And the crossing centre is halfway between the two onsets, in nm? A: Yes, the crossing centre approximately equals 602.40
